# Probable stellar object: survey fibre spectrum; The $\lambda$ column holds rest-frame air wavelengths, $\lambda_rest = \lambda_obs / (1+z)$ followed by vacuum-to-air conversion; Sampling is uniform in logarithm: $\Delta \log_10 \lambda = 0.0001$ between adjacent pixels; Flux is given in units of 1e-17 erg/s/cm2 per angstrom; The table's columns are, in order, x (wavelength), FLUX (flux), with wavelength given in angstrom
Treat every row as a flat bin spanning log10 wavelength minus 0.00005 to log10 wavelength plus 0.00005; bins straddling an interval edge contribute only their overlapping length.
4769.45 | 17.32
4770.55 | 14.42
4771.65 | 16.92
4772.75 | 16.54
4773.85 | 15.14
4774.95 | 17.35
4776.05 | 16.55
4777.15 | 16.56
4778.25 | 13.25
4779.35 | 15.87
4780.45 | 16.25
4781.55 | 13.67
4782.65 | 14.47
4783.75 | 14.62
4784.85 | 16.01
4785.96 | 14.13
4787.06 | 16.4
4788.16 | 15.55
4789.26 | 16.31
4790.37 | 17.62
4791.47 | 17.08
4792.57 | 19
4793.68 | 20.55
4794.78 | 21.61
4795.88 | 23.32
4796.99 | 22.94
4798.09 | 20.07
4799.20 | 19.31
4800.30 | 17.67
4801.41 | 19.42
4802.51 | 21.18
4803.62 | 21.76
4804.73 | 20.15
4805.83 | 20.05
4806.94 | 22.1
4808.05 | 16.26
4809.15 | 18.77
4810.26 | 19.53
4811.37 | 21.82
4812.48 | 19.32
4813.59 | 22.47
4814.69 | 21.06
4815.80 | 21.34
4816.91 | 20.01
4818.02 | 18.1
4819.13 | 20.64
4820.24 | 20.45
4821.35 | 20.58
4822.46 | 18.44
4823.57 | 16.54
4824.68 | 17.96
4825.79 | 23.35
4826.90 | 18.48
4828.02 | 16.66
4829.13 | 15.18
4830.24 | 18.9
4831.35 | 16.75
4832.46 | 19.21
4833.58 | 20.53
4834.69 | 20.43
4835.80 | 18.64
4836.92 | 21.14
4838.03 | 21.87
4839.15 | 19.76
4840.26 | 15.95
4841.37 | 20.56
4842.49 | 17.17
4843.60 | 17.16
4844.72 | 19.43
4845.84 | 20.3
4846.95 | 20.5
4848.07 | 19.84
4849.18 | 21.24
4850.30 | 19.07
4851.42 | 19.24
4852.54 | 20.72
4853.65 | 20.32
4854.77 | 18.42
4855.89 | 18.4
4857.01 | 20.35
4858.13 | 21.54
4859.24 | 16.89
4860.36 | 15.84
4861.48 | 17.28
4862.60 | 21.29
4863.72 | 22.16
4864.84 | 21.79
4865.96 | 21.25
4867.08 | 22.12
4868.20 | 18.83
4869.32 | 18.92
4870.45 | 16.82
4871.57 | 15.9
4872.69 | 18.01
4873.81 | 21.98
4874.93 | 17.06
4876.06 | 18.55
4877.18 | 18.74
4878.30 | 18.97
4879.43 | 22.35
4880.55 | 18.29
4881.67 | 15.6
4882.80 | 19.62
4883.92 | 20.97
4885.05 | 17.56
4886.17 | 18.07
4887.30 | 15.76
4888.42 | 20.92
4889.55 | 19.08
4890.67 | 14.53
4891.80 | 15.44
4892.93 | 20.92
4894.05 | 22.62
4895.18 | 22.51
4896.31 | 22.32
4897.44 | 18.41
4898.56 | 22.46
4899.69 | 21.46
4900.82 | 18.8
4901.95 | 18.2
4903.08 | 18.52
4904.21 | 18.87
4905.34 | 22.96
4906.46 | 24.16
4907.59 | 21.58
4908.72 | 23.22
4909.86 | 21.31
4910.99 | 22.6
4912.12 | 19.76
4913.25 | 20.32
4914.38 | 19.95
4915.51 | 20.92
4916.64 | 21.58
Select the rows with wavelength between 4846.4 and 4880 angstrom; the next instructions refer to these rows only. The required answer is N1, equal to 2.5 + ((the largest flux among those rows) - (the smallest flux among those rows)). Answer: 9.0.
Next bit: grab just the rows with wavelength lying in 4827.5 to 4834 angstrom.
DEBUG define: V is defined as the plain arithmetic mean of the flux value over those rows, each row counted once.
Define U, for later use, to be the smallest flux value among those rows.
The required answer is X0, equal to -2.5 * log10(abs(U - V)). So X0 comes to -1.1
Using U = 15.18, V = 17.9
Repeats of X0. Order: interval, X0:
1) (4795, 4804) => -1.2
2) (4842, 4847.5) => -0.6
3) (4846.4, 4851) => -0.1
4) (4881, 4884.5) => -1.2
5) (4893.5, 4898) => -1.2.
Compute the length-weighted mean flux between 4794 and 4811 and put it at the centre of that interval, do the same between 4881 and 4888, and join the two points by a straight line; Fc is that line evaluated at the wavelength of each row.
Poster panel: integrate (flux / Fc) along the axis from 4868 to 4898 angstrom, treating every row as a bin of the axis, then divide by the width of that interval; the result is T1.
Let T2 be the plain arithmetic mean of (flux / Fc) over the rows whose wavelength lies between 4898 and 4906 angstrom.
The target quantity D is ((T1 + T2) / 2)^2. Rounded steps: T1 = 1.04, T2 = 1.15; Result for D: 1.21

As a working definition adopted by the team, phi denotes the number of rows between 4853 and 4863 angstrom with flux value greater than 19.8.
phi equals 4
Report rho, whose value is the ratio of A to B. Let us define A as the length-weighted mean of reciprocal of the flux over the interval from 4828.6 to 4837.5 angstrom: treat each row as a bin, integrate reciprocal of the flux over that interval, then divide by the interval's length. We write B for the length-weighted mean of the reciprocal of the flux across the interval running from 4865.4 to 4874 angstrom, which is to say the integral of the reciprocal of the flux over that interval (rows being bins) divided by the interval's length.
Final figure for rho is 1.01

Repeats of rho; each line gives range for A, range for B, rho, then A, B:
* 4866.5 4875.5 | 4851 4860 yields 1.04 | 0.0541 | 0.052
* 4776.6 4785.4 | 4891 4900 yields 1.35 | 0.0667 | 0.049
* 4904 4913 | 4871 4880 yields 0.86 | 0.0460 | 0.053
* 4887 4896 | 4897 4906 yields 1.06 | 0.0537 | 0.050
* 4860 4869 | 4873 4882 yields 0.95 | 0.0503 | 0.053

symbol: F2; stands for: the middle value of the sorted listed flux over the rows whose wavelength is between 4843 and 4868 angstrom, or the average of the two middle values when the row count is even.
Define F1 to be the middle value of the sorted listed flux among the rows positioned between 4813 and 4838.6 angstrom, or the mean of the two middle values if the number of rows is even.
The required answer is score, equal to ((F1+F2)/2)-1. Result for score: 19.2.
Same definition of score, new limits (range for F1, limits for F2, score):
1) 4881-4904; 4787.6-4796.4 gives 17.6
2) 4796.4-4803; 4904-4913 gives 19.9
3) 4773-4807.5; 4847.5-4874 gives 17.4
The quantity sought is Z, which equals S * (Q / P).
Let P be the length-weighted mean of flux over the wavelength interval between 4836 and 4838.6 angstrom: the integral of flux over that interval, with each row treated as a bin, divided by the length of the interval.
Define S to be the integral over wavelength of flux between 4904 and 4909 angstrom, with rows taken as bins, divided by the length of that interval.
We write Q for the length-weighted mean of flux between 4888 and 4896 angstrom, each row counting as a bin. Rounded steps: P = 21.0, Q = 19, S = 22.4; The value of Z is 21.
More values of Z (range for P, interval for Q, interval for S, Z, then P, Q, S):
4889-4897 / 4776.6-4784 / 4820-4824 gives 14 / 19.6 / 15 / 19.0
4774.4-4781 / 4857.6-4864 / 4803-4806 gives 25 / 16.0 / 19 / 20.7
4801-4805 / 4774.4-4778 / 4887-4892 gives 14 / 20.7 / 17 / 17.4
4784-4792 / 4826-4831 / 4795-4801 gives 23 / 16.1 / 18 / 20.7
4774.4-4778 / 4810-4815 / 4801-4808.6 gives 26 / 16.5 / 21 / 20.1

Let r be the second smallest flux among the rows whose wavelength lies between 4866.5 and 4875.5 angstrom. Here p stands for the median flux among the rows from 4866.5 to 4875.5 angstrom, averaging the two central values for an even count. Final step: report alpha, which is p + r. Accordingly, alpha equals 35.2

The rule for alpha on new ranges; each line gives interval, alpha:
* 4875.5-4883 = 37.0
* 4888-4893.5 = 34.5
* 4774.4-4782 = 29.9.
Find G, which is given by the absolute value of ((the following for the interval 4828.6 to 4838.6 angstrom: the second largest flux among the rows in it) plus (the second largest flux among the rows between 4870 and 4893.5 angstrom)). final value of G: 43.1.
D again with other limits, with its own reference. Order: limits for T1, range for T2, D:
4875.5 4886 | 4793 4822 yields 1.06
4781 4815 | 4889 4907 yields 1.06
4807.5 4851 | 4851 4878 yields 1.03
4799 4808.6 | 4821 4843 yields 0.95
